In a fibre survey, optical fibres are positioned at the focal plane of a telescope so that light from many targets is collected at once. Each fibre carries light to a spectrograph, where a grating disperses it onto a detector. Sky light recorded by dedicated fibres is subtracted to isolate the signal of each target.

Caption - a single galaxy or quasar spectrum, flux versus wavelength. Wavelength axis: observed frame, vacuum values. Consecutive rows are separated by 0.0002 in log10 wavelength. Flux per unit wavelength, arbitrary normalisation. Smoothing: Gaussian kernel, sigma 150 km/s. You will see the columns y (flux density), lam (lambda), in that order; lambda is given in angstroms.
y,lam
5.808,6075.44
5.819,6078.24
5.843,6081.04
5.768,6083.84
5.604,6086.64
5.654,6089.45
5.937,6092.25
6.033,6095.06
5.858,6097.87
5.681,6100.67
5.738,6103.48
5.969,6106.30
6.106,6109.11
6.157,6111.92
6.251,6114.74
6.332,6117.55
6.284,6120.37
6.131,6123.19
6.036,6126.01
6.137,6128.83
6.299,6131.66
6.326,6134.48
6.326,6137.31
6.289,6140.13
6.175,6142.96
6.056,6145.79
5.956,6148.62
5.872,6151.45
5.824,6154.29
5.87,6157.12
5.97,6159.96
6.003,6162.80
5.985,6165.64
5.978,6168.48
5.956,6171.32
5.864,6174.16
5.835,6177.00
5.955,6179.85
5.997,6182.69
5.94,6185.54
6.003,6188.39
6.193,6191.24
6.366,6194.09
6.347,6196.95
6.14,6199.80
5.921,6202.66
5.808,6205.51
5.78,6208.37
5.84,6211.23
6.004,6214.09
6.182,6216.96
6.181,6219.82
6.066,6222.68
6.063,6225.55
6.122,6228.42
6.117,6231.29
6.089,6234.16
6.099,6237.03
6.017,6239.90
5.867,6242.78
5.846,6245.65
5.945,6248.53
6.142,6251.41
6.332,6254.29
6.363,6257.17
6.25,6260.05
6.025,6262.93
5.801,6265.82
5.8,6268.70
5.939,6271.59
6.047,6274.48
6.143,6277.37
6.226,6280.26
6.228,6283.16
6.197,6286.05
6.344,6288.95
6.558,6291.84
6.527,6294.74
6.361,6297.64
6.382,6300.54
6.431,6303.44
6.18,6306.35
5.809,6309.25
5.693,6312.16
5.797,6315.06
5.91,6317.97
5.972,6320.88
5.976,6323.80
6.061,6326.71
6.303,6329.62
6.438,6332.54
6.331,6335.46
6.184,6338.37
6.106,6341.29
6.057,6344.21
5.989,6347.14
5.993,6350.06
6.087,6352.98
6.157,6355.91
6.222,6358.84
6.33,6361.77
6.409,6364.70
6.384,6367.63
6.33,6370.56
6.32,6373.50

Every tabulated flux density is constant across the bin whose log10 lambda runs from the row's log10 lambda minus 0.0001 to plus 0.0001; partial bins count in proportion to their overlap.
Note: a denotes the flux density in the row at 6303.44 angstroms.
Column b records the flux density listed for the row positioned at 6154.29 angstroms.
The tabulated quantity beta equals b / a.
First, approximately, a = 6.431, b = 5.824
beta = 0.91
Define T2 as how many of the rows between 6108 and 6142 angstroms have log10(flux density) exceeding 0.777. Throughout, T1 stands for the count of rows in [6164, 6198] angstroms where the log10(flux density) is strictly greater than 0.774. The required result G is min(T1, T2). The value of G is 9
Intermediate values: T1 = 9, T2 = 12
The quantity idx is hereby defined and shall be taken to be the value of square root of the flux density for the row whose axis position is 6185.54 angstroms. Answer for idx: 2.44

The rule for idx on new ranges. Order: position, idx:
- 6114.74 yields 2.50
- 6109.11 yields 2.47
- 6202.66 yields 2.43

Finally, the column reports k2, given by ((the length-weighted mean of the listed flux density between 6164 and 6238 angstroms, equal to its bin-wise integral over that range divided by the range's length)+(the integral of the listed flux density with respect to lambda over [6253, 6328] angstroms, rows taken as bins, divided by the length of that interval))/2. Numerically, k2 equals 6.08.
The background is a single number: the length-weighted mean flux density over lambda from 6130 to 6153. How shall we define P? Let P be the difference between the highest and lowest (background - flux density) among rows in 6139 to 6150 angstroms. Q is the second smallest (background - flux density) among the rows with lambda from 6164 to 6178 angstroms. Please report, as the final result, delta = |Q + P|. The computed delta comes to 0.51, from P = 0.33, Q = 0.18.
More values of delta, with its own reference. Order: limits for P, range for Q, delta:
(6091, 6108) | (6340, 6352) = 0.45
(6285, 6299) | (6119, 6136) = 0.22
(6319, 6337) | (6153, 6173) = 0.64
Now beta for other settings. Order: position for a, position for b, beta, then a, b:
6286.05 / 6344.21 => 0.98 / 6.197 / 6.057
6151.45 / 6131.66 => 1.07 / 5.872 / 6.299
